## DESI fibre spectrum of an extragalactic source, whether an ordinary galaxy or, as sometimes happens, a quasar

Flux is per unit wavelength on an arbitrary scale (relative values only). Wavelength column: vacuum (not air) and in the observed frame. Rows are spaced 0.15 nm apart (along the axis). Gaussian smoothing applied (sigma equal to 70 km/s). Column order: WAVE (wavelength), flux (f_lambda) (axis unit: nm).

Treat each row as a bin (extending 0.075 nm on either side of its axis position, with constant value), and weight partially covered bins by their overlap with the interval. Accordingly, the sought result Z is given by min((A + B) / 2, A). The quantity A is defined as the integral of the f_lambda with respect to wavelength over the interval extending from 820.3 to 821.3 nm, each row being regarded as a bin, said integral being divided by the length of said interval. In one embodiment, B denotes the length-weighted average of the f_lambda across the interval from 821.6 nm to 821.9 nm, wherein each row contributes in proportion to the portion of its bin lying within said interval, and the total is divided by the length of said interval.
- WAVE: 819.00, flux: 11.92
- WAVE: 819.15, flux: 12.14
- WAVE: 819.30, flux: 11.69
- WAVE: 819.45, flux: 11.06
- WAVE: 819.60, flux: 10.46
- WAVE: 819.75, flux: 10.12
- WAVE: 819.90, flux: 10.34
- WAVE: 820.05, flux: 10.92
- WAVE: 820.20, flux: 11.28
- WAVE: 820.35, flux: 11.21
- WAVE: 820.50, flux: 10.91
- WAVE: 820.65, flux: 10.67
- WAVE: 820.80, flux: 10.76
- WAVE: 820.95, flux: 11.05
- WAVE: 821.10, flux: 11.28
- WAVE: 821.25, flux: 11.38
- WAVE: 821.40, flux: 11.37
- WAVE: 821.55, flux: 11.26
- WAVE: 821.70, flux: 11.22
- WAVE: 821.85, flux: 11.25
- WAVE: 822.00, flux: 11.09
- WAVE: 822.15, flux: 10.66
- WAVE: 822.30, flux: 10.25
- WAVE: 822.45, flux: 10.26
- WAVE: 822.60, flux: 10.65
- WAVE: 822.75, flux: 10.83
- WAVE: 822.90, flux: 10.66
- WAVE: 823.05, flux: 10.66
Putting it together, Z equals 11.0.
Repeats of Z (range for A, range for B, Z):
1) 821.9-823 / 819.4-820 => 10.6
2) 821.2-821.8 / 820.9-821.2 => 11.2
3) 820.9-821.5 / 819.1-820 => 11.1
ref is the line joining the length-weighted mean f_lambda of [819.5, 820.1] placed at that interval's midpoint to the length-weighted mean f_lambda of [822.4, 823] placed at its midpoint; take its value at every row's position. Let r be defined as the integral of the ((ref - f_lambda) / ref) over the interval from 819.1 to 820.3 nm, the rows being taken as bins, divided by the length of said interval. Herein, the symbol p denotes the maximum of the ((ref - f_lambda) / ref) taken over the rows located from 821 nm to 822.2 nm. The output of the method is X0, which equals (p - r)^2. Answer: 0.0019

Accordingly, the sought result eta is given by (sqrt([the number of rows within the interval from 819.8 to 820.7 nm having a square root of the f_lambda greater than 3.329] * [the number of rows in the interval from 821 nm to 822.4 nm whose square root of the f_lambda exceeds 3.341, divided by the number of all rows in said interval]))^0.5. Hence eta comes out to 1.07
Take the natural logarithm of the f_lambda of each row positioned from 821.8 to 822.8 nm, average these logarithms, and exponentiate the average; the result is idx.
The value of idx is 10.7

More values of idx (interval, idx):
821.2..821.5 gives 11.4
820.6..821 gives 10.8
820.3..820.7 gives 10.9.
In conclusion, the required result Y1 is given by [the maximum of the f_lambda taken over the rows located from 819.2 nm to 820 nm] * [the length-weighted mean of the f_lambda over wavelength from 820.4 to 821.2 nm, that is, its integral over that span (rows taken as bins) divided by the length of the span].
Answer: 128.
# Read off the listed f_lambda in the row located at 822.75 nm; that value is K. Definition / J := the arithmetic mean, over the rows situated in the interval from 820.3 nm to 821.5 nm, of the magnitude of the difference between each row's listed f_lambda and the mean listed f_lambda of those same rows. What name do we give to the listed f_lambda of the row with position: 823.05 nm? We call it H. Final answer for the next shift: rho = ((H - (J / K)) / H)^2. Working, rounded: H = 10.66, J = 0.23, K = 10.83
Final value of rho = 0.996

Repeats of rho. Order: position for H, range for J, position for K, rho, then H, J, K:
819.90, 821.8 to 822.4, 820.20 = 0.994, 10.34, 0.36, 11.28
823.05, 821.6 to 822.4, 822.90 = 0.994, 10.66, 0.35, 10.66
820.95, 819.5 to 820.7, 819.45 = 0.994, 11.05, 0.34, 11.06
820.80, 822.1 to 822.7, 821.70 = 0.997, 10.76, 0.20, 11.22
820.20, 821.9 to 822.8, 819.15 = 0.996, 11.28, 0.25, 12.14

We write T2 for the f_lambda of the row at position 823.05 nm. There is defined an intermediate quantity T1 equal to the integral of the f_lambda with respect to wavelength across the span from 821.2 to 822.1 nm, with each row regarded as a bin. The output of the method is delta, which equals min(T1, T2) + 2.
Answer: 12.1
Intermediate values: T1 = 10.1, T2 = 10.66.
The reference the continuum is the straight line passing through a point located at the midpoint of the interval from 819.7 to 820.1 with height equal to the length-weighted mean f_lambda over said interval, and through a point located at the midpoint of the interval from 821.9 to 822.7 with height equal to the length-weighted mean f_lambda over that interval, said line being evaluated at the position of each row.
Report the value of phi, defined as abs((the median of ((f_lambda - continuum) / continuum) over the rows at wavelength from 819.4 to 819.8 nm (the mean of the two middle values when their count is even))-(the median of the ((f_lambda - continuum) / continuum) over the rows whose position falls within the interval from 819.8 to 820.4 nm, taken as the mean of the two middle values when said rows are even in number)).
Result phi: 0.054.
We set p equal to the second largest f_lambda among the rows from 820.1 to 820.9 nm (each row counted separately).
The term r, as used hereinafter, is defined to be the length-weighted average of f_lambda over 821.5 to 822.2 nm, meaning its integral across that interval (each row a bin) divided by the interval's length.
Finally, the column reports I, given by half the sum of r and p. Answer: 11.2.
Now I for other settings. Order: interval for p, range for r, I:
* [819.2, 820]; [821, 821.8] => 11.2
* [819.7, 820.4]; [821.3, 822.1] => 11.2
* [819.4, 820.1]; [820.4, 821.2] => 10.9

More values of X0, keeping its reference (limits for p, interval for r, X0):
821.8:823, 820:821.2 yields 0.0066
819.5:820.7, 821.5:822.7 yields 0.0030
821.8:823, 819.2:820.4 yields 0.0056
